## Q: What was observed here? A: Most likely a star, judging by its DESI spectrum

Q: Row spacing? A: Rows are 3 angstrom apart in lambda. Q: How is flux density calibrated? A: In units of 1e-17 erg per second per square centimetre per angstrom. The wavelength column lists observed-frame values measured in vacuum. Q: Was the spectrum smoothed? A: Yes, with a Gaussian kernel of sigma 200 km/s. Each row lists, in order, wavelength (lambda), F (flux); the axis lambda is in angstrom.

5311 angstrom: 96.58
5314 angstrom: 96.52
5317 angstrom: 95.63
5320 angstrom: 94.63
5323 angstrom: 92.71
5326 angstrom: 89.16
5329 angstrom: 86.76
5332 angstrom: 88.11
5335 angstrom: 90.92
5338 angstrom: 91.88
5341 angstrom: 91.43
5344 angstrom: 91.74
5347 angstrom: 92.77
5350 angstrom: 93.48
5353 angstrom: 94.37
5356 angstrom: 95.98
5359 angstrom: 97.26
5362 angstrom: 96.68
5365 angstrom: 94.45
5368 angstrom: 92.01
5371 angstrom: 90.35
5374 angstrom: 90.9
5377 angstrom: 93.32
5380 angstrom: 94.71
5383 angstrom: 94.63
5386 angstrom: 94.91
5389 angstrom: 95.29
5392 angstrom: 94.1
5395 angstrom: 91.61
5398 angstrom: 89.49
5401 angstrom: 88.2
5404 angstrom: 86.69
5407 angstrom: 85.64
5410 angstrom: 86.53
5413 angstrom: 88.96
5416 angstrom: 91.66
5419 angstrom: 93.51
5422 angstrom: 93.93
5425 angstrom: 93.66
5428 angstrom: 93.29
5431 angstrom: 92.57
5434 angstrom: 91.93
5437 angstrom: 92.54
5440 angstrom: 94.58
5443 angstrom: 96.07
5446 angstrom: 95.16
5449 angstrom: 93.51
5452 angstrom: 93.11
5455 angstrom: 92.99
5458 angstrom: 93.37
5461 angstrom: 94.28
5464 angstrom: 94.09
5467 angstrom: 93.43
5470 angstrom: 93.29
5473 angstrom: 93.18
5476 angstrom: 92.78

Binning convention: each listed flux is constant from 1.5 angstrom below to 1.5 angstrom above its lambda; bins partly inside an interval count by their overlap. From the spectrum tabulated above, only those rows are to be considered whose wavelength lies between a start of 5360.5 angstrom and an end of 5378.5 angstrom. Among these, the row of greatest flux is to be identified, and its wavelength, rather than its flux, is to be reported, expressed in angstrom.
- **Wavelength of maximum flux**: 5362 angstrom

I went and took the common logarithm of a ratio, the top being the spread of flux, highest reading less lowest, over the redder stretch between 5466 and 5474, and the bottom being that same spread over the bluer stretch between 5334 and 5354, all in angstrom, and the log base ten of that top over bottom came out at -1.1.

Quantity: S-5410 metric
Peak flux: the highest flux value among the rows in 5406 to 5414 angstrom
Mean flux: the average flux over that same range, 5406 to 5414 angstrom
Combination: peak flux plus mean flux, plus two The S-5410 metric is 178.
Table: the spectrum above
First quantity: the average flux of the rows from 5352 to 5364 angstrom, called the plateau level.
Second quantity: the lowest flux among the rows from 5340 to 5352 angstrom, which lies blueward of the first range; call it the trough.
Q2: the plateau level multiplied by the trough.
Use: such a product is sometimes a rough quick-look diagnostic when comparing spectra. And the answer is 8784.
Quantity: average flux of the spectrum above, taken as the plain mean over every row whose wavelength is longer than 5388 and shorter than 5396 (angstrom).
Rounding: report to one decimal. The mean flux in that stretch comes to 93.7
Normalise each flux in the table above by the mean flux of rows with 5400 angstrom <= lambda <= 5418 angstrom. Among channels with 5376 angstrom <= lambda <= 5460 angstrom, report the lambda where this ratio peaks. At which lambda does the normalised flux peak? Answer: 5443 angstrom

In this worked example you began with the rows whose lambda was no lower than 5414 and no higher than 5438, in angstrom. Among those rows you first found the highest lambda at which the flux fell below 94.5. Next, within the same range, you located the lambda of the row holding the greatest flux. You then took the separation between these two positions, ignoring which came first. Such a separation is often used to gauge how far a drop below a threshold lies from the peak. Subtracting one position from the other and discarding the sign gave 15 angstrom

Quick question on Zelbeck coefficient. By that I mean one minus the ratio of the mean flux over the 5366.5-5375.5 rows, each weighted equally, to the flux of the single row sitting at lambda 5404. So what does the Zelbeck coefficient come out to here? -0.051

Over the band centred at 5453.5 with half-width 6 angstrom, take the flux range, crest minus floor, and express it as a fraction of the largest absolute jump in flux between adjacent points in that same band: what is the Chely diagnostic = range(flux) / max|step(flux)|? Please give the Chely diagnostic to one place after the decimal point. 1.3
